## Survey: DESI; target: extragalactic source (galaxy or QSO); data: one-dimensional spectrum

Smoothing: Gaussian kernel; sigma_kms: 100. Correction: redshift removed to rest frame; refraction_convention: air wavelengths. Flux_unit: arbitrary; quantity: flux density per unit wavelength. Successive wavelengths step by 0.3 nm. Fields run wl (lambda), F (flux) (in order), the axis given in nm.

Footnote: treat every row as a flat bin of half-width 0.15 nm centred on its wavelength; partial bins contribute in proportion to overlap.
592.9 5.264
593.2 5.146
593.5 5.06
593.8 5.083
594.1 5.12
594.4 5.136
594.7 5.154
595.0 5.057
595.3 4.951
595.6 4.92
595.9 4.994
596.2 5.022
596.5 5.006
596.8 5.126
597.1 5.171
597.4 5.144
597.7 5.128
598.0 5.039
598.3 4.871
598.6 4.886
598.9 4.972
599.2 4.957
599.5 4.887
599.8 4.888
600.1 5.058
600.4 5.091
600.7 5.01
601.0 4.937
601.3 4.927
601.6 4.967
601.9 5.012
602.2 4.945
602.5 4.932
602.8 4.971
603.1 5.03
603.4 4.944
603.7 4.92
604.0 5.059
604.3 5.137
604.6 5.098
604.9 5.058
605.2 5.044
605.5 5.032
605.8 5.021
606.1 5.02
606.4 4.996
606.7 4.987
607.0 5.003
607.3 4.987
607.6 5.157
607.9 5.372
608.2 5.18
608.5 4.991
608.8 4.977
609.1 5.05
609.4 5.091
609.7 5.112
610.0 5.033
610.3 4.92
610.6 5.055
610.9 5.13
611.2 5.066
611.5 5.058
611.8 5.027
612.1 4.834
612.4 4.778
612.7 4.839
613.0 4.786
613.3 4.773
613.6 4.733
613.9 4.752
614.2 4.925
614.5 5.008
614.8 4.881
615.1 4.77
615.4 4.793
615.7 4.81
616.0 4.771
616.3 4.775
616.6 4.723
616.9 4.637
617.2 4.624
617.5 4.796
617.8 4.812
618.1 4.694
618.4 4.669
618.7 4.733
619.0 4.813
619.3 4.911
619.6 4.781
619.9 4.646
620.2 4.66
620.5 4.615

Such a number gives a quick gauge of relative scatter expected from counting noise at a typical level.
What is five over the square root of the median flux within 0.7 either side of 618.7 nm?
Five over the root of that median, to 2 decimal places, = 2.30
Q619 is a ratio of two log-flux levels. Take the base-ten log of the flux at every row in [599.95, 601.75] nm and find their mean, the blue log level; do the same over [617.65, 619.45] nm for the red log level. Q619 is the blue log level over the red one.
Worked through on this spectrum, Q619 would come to 1.03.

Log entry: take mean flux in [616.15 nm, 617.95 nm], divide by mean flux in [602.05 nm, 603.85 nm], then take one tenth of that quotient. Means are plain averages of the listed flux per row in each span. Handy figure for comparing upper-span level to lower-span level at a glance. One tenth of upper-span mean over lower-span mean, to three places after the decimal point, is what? 0.095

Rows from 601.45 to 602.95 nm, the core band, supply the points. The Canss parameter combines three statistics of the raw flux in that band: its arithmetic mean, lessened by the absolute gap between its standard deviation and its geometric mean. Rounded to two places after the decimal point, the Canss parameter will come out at 0.03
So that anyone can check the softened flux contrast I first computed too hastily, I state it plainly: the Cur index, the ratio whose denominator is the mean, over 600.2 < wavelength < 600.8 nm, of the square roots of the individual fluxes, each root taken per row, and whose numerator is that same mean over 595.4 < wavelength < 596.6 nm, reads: 0.99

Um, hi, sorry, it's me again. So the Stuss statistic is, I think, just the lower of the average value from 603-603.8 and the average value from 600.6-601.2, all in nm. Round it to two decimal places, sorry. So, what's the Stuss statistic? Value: 4.96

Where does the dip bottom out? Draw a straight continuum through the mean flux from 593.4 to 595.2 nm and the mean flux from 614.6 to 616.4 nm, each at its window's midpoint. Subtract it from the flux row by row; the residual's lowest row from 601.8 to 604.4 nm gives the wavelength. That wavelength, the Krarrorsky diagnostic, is 602.5 nm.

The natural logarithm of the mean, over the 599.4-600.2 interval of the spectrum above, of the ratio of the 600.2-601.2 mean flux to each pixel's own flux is 0.014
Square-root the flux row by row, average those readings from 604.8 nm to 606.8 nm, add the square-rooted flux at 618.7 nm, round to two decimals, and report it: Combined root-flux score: 4.42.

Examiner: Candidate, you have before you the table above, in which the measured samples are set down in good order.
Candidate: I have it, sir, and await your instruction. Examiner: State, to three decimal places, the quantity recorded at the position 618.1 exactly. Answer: 4.694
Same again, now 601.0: 4.937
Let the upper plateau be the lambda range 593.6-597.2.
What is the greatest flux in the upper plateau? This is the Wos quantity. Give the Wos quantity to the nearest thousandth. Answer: 5.171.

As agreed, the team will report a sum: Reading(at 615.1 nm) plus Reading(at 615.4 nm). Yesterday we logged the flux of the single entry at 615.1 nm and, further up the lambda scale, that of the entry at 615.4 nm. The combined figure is 9.6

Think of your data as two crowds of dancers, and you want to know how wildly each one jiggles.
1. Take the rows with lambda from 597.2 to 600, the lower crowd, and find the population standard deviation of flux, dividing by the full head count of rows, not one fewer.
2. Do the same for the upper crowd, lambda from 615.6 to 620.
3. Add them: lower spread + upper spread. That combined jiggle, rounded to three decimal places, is 0.178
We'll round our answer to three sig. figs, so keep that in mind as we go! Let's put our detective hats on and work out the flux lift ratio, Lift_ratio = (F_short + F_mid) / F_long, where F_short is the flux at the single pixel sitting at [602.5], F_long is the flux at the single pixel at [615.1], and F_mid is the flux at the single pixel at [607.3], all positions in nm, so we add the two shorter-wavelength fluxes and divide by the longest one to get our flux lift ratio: 2.08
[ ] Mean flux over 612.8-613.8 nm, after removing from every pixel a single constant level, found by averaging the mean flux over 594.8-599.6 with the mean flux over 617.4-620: -0.12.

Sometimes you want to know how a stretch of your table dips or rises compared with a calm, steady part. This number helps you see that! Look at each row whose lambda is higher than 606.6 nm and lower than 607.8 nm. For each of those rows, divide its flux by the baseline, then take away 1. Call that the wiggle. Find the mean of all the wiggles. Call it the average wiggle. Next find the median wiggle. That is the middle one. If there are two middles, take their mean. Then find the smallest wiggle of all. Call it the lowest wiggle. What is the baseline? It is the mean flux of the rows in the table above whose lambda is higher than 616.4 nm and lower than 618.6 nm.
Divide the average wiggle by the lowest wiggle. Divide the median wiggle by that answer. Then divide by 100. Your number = 0.0005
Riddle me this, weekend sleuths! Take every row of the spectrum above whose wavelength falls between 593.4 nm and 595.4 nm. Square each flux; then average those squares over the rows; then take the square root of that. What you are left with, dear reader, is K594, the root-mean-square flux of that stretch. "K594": 5.08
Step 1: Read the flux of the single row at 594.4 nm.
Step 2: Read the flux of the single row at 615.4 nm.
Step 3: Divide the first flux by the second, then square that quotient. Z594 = 1.15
